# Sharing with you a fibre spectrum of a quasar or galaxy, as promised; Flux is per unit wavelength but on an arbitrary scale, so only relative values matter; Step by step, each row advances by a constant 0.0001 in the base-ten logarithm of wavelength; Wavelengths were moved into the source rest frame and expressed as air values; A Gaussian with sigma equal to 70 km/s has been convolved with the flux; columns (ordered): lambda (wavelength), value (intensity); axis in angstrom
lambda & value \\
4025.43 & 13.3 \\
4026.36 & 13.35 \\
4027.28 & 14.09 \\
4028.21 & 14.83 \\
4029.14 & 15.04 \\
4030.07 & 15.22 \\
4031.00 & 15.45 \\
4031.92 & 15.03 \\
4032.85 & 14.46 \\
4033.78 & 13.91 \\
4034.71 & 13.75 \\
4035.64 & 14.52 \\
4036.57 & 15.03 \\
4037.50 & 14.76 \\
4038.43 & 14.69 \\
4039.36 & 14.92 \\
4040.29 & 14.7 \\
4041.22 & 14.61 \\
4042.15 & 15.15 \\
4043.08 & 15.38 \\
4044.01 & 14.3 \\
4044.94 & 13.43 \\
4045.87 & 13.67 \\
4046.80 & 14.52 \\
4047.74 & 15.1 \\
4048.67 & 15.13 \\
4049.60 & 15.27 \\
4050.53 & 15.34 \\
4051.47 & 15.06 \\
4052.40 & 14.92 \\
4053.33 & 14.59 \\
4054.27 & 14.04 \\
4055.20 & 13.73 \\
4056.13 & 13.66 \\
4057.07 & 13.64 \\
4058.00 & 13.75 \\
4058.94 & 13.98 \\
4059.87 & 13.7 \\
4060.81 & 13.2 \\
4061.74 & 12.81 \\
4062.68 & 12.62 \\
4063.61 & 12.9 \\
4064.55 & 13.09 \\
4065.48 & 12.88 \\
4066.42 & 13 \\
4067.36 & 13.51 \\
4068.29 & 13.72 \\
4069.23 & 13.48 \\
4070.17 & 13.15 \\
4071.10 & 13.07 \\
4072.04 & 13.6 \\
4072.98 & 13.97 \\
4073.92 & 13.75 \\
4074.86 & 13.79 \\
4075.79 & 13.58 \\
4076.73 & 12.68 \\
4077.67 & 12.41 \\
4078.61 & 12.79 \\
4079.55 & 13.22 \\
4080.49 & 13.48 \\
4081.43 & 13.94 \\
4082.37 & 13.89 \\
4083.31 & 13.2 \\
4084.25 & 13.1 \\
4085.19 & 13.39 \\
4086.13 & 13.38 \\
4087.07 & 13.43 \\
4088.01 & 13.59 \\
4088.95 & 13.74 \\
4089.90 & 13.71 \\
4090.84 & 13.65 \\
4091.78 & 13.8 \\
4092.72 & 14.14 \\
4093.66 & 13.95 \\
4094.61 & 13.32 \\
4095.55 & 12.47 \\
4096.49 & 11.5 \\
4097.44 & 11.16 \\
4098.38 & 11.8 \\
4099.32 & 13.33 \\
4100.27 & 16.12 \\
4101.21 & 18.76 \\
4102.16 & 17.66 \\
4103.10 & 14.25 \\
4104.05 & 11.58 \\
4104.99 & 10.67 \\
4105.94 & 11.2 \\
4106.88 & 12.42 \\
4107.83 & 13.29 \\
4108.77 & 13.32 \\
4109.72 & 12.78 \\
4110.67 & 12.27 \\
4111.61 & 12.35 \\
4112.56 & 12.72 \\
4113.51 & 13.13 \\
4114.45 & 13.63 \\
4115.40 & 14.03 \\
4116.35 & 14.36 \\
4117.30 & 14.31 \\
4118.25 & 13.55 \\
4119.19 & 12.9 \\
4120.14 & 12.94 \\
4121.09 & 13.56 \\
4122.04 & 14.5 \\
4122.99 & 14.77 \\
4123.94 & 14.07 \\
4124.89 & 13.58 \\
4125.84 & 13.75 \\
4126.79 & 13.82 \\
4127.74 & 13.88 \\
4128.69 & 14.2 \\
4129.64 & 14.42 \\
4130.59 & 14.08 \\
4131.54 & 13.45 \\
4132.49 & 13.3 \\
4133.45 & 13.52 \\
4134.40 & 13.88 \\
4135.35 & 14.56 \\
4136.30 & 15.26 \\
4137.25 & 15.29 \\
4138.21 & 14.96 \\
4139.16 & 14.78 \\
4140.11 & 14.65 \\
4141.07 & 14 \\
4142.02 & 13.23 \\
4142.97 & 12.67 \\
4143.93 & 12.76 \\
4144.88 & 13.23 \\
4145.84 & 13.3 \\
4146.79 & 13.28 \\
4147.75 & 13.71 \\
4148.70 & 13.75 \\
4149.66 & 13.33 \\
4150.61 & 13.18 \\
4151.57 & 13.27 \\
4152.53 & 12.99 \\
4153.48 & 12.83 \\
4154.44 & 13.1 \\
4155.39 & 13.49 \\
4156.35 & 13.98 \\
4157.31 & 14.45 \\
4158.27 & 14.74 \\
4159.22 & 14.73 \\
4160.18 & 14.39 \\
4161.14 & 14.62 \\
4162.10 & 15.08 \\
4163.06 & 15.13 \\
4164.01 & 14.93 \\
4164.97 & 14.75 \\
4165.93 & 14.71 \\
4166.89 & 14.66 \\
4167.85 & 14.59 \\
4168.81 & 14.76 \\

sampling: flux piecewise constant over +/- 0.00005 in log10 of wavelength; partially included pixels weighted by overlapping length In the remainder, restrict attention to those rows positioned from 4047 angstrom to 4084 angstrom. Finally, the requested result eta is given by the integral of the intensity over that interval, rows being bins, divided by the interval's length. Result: 13.7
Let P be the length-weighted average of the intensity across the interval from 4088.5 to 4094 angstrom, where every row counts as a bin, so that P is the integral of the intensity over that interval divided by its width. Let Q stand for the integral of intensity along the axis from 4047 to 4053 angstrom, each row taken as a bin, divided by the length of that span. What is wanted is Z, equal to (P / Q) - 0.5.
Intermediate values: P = 13.8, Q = 15.1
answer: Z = 0.416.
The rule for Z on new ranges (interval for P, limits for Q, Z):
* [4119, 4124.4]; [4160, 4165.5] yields 0.431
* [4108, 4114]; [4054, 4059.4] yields 0.428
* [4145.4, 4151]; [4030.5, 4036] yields 0.425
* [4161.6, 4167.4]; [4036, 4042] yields 0.505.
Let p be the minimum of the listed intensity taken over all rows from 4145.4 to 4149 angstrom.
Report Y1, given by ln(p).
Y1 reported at 2.59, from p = 13.28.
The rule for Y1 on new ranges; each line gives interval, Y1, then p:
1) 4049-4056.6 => 2.61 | 13.66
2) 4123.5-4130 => 2.61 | 13.58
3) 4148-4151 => 2.58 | 13.18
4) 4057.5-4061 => 2.58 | 13.2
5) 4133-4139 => 2.60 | 13.52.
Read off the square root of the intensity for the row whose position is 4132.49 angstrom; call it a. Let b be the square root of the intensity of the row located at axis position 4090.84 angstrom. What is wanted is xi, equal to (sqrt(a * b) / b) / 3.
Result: 0.331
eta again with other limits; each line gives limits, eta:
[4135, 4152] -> 13.8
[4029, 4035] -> 14.7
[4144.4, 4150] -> 13.4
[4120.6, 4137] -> 14.1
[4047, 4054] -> 15.0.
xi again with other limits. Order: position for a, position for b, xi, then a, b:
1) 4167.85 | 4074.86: 0.338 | 3.82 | 3.71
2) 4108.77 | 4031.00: 0.321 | 3.65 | 3.93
